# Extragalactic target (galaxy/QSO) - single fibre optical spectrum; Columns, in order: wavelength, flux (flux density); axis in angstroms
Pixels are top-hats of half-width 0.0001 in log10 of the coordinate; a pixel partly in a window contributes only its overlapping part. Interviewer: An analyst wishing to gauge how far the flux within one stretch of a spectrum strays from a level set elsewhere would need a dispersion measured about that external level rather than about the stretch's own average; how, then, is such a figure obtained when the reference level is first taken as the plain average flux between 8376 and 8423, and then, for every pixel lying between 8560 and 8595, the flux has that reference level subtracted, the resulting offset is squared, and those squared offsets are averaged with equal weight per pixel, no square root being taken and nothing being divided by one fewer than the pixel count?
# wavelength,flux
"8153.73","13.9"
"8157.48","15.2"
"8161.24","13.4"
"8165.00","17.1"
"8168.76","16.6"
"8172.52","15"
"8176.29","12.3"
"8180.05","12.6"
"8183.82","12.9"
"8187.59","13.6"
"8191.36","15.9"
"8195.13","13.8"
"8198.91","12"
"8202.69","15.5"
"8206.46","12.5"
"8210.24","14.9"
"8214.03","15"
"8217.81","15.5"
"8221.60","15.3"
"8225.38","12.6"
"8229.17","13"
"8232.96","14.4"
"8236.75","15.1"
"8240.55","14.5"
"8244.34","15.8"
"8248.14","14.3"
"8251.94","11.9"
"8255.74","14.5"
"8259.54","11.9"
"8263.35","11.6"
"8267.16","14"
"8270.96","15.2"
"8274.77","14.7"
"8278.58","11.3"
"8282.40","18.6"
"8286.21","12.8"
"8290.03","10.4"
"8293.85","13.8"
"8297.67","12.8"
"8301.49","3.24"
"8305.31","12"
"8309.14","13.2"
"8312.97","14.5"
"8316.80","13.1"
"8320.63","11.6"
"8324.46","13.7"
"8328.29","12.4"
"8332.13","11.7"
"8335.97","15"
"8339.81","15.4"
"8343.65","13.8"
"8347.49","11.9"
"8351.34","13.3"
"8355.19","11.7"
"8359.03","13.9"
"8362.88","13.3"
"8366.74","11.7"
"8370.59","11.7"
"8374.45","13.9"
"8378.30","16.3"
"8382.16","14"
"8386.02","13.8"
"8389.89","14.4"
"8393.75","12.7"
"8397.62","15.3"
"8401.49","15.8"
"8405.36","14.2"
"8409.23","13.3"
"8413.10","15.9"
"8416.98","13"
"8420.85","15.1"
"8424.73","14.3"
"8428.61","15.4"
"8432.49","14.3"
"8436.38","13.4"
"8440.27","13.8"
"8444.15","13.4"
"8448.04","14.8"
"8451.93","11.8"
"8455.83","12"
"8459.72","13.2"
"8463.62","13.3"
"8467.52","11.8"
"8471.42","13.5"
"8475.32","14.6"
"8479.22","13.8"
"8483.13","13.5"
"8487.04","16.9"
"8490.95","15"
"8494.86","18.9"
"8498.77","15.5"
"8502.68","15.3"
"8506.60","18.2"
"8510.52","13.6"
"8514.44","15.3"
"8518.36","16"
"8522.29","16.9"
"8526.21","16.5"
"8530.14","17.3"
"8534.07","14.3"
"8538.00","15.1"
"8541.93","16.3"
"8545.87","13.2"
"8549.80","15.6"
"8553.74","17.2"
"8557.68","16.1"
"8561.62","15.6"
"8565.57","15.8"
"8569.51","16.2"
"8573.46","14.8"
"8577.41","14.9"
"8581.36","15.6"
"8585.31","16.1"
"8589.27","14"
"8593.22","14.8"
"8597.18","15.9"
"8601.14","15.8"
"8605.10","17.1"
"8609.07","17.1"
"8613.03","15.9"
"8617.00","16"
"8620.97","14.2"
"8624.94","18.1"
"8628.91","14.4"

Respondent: 1.2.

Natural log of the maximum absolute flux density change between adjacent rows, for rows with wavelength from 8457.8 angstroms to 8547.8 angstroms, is 1.5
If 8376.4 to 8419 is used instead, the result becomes 1.1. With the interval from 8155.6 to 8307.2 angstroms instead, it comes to 2.3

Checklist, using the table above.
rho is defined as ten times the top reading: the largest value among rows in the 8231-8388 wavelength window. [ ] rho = 186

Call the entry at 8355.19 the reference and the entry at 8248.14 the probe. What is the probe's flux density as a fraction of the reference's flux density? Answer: 1.22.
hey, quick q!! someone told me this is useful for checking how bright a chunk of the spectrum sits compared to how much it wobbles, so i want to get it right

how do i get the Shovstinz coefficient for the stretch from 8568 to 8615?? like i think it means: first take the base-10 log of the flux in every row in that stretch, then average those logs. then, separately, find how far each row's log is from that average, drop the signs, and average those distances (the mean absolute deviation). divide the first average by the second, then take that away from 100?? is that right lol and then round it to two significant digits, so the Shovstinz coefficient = 41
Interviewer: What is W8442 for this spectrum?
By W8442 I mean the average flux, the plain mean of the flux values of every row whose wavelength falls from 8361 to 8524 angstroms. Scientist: 14.4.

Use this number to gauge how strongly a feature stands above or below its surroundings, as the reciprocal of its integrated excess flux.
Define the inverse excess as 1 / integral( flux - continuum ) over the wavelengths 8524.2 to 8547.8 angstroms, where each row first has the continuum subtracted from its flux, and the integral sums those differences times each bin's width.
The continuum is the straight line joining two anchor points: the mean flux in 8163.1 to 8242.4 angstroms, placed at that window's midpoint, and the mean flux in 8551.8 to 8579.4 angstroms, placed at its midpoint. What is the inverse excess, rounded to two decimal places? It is -0.19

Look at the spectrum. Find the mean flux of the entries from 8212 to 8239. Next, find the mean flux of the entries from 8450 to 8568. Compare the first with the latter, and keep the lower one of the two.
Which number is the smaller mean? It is 14.4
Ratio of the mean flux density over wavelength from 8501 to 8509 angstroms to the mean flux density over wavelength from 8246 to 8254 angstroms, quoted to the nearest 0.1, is 1.3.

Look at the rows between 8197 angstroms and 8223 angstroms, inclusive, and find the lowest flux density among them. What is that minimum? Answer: 12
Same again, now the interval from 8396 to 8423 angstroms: 13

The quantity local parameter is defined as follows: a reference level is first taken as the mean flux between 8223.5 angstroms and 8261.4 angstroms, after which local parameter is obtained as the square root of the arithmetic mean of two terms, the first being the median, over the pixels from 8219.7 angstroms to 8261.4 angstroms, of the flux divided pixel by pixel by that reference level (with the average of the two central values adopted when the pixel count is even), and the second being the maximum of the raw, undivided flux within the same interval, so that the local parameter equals 2.90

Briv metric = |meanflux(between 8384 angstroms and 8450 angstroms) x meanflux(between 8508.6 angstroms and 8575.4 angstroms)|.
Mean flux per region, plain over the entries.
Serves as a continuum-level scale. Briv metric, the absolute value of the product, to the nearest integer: 223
